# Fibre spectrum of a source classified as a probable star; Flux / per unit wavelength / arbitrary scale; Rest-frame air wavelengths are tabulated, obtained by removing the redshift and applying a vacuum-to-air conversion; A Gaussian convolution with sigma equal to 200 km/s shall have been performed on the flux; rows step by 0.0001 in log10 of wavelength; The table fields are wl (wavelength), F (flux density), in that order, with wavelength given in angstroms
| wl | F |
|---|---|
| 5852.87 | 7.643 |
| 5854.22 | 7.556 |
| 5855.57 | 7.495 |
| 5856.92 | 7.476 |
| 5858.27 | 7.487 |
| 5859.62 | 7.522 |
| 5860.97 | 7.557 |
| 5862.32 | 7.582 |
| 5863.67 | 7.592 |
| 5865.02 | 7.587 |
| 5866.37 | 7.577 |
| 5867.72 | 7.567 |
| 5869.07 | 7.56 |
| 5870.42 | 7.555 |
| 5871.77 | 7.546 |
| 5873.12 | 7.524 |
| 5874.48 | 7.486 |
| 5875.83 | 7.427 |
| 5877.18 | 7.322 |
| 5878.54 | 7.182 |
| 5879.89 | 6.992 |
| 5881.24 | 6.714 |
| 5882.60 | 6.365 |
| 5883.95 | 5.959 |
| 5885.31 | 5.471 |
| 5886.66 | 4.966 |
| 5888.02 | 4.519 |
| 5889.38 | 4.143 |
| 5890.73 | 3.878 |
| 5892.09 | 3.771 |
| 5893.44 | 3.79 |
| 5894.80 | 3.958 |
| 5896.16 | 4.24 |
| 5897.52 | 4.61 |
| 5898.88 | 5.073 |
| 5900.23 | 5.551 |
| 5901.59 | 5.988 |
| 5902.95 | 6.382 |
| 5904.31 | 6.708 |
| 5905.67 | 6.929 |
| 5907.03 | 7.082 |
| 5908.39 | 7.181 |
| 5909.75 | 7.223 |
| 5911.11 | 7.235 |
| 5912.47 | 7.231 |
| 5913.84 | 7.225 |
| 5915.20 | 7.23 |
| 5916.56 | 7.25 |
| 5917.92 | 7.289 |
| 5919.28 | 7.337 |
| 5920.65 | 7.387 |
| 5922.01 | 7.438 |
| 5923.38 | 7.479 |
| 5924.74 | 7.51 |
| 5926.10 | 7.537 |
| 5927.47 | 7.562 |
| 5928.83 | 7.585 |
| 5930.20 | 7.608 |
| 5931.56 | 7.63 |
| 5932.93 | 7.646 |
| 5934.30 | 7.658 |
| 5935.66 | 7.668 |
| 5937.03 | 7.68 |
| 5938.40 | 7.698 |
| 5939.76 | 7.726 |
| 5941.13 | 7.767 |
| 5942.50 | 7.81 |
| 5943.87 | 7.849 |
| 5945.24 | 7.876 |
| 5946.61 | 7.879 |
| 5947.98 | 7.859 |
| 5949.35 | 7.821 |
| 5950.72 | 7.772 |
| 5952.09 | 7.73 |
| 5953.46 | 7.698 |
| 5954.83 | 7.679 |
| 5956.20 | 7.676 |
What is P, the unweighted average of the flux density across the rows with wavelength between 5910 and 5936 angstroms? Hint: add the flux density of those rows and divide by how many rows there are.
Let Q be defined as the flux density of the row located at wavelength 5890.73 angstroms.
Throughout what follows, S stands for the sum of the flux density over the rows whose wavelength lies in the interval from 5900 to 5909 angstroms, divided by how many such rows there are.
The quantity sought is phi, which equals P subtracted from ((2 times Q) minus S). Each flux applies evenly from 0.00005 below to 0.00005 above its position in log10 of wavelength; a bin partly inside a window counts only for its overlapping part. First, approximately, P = 7.4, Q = 3.878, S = 6.5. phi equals -6.2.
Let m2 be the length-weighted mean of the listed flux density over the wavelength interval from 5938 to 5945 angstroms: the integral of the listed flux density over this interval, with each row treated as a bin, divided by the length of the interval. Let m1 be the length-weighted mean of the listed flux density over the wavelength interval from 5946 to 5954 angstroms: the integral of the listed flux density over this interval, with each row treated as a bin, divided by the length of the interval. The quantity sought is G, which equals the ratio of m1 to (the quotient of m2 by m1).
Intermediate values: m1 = 7.79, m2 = 7.78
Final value 7.8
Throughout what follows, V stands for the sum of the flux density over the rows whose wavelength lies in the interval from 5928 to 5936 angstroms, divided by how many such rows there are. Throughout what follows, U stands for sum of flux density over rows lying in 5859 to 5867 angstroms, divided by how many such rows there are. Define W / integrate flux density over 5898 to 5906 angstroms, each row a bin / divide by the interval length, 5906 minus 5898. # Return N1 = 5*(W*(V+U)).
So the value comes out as 459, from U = 7.57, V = 7.63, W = 6.0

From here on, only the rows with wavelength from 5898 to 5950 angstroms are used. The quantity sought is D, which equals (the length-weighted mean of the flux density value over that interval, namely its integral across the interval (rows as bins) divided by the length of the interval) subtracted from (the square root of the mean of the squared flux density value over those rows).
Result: 0.036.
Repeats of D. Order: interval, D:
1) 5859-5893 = 0.150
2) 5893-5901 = 0.005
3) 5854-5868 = 0.004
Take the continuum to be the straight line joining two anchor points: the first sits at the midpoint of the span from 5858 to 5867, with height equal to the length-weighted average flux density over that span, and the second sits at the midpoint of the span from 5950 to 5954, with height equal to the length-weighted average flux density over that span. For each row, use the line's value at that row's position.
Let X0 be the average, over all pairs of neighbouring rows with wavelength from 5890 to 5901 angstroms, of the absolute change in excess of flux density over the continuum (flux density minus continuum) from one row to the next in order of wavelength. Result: 0.27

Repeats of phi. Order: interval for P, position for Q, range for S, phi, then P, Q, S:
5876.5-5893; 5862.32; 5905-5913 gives 2.4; 5.6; 7.582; 7.1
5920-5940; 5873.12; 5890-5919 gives 1.5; 7.6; 7.524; 6.0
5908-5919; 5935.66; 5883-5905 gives 3.2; 7.2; 7.668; 4.9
